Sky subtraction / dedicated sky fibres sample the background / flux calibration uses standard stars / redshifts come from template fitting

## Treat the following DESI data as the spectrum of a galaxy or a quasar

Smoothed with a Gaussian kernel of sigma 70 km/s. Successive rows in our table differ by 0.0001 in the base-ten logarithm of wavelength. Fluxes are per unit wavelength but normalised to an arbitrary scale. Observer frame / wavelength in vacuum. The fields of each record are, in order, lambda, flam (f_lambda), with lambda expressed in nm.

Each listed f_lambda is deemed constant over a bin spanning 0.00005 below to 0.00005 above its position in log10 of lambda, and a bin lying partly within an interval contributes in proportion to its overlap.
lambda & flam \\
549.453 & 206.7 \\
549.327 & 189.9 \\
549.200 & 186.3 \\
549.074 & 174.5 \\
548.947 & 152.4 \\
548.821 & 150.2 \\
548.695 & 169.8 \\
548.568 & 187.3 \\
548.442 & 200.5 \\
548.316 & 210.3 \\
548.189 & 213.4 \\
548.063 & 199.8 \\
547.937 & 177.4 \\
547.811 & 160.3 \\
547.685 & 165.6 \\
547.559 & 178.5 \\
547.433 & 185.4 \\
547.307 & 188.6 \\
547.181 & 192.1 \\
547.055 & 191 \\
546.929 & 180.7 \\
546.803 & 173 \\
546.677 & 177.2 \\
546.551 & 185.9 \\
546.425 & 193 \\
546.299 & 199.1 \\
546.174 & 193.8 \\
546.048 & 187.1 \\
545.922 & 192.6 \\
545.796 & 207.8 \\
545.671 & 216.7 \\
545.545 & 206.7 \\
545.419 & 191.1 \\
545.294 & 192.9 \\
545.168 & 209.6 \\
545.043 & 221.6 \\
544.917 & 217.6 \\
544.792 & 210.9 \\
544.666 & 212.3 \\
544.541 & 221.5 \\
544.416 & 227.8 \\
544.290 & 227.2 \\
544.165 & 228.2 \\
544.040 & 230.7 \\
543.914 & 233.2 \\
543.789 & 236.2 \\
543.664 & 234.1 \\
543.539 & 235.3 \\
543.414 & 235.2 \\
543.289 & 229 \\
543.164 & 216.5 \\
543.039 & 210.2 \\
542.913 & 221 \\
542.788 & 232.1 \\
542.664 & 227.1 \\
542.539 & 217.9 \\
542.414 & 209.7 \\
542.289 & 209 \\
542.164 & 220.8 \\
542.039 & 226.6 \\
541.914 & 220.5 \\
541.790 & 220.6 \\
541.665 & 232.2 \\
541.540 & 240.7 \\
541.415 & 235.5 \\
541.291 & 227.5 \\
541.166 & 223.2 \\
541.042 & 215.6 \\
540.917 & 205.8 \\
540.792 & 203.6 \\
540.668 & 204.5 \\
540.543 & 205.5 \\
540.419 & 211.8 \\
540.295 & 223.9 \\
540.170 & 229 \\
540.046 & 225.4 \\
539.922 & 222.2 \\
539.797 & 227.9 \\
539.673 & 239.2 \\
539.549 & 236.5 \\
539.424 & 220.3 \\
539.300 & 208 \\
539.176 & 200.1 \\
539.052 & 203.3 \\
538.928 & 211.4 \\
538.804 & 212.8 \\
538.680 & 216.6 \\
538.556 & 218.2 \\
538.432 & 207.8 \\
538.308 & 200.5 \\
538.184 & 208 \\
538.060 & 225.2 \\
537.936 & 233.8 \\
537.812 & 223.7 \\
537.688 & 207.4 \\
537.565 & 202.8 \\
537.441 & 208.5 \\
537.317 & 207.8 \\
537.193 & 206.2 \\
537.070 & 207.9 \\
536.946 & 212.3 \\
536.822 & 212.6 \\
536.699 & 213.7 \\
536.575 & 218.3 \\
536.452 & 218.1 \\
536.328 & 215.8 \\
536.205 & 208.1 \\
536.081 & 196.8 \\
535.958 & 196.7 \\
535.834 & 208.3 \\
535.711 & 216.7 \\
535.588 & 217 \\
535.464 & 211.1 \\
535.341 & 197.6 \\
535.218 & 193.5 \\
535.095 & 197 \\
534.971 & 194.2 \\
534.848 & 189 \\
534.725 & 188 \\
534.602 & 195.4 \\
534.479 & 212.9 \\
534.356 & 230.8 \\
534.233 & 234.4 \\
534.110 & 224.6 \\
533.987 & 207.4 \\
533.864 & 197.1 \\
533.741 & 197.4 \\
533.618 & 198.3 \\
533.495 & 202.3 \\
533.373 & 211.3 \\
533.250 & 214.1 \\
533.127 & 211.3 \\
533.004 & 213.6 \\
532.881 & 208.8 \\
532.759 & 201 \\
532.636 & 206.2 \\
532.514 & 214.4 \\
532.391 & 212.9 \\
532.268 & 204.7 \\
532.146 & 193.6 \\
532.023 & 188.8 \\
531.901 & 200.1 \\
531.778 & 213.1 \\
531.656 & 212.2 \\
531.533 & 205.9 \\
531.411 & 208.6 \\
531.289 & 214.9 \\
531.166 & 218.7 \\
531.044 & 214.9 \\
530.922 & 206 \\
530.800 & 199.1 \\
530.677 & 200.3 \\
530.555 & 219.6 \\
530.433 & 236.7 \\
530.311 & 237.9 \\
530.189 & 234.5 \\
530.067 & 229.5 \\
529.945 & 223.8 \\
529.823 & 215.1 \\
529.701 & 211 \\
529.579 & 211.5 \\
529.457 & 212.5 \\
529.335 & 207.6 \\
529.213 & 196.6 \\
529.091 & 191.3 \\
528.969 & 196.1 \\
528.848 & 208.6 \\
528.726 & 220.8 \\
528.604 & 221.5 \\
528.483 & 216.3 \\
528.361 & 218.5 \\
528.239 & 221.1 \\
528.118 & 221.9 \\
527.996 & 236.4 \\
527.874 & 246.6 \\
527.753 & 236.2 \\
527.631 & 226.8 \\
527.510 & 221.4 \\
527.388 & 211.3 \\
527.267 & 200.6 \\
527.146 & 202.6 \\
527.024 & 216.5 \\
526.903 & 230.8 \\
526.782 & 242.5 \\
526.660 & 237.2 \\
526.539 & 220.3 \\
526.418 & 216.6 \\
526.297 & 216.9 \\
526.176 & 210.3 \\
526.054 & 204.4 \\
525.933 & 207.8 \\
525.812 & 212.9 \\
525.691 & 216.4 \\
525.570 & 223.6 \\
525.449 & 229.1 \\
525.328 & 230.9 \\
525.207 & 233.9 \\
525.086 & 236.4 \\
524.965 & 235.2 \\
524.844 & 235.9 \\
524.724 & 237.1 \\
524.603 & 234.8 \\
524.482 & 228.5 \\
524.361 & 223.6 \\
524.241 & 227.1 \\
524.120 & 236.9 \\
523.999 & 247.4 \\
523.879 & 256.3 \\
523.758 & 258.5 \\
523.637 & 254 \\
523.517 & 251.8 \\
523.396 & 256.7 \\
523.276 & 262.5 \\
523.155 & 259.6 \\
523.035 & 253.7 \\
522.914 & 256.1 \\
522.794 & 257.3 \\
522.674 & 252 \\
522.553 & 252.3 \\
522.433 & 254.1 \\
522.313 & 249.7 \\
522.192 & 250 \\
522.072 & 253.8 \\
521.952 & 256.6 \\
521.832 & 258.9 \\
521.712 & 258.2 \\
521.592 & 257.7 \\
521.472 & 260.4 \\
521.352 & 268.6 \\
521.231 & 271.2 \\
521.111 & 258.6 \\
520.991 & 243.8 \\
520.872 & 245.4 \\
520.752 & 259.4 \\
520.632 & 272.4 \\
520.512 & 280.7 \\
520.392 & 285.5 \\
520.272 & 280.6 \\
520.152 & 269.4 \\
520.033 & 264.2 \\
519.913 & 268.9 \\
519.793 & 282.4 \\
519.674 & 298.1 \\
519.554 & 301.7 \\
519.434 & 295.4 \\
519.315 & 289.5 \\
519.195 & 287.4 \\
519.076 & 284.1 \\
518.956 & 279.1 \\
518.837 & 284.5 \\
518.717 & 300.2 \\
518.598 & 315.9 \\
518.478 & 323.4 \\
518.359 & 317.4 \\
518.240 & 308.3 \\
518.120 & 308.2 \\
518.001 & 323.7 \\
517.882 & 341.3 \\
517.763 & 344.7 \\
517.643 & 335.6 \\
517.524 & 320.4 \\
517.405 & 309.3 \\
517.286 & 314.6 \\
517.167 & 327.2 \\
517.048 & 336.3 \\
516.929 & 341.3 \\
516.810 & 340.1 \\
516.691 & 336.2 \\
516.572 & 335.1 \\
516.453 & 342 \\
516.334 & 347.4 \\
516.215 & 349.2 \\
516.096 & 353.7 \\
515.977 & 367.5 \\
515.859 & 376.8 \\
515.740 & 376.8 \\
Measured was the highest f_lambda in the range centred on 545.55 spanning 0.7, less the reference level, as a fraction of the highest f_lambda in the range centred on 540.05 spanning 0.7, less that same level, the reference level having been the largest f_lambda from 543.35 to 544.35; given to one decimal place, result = 2.7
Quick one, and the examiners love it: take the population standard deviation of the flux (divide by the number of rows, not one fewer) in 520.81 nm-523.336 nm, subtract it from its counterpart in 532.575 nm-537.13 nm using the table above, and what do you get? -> 4.4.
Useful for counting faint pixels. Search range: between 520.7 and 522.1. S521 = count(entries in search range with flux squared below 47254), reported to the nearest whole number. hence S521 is 0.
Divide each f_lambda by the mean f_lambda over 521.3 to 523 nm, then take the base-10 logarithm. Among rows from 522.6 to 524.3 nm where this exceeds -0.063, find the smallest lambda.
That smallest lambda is 522.674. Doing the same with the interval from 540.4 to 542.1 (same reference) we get 541.166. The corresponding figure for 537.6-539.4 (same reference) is 537.812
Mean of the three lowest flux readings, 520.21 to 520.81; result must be 271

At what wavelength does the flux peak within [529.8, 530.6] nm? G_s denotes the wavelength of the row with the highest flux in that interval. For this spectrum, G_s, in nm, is 530.311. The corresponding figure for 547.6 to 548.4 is 548.189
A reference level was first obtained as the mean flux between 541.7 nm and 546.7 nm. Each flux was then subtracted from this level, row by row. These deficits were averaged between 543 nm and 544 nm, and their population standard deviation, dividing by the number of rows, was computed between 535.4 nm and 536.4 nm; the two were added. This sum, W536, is -6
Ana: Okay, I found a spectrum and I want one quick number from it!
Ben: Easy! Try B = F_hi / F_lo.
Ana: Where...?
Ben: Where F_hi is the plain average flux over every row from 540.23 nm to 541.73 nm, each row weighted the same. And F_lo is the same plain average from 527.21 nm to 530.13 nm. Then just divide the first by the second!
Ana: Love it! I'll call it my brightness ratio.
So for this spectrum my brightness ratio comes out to 1.01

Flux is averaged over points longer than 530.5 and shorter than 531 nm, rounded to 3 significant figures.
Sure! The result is 206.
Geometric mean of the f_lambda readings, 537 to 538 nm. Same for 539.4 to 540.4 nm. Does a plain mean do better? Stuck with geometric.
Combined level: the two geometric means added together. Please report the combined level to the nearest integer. 440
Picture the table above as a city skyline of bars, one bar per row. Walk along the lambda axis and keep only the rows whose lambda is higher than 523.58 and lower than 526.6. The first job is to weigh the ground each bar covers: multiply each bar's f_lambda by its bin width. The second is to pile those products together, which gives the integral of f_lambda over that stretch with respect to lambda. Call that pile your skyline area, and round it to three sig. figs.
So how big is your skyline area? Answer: 693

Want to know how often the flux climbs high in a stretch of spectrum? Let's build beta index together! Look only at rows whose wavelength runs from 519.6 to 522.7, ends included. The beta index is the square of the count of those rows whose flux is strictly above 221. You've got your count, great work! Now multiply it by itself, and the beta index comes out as 676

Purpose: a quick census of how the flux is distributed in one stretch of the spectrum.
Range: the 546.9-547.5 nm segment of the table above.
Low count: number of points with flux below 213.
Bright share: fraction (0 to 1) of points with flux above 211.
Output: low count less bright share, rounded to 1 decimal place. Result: 5.0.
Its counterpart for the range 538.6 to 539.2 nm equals 3.4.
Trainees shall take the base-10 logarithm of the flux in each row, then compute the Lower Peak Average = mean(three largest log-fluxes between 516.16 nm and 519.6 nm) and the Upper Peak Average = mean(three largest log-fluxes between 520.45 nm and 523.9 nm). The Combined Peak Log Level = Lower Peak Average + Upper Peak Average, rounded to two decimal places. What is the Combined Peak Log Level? 4.98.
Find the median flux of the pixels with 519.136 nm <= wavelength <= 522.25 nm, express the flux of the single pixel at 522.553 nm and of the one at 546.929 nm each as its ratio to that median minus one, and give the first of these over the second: 0.19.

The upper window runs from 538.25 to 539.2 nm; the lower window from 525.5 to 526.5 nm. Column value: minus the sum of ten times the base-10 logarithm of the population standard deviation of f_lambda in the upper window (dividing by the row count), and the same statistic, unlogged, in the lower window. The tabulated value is -14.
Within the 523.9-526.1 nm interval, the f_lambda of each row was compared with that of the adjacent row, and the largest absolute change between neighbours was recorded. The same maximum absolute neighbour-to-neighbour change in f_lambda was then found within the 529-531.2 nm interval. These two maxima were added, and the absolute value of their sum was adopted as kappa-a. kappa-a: 30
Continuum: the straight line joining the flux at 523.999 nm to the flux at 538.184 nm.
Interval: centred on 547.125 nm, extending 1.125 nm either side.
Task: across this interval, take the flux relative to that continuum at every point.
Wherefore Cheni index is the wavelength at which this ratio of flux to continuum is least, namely 547.811 nm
